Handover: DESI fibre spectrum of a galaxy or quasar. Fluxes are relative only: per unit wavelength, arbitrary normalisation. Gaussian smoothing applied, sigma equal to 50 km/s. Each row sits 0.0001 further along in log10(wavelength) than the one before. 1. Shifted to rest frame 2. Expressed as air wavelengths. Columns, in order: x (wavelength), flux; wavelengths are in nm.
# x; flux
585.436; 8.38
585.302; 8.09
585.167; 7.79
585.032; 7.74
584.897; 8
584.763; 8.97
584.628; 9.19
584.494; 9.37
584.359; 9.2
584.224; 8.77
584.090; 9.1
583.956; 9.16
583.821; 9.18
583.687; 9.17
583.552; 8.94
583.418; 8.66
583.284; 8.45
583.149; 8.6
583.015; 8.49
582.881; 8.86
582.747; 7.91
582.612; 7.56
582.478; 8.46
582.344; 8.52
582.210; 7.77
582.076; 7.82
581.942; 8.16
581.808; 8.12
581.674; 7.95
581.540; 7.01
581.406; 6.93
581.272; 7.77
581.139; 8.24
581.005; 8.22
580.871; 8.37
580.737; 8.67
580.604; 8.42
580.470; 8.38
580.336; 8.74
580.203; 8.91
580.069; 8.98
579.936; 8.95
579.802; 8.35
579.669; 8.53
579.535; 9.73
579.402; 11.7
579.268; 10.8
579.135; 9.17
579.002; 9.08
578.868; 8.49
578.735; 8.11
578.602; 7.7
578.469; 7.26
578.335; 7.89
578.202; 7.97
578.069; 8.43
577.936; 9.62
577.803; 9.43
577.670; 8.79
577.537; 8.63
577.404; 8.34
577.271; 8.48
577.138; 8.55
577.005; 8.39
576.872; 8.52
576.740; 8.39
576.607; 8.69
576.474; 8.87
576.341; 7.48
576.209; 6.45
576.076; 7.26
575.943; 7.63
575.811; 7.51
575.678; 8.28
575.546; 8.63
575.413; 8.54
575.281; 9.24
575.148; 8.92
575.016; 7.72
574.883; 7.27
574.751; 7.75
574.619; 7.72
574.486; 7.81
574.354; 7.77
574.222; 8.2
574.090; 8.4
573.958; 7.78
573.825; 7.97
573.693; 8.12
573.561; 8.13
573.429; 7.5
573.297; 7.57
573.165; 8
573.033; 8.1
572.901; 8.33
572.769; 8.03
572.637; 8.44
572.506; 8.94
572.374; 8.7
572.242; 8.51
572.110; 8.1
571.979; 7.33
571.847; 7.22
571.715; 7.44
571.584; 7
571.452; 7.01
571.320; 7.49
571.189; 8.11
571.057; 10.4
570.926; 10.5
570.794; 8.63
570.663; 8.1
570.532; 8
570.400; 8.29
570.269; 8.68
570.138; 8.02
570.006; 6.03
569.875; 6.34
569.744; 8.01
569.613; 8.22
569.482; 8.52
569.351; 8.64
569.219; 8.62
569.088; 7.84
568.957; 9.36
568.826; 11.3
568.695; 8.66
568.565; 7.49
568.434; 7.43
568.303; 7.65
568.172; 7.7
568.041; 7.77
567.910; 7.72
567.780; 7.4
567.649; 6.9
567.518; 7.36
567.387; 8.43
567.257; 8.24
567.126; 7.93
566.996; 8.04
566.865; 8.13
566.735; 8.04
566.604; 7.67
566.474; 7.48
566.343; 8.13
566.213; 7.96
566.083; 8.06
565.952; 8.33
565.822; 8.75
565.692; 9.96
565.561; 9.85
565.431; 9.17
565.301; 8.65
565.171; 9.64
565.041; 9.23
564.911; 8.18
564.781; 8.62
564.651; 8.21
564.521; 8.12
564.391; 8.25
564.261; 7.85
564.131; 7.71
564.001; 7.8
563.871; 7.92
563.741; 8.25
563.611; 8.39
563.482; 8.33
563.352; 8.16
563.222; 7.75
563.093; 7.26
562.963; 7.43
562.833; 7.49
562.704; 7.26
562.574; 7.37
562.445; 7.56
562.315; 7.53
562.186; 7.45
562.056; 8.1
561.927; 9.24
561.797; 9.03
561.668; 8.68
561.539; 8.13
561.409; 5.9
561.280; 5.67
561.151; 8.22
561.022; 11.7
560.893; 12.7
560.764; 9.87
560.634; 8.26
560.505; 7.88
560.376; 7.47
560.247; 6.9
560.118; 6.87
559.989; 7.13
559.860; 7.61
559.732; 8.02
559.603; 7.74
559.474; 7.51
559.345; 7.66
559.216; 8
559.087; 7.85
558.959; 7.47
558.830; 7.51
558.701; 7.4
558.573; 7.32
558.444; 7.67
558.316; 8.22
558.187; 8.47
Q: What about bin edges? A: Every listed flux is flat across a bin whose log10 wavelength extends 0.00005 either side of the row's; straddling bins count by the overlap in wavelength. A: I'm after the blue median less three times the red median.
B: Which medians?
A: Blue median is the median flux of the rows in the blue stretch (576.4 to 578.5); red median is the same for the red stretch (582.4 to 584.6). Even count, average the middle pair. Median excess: -17.9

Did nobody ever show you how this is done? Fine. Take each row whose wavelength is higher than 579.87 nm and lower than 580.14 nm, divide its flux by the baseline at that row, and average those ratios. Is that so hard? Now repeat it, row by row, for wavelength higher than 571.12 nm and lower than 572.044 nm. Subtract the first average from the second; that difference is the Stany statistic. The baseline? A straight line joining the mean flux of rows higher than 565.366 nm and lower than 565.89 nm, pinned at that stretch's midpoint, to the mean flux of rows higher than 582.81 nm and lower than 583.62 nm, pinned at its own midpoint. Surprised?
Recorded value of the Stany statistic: -0.21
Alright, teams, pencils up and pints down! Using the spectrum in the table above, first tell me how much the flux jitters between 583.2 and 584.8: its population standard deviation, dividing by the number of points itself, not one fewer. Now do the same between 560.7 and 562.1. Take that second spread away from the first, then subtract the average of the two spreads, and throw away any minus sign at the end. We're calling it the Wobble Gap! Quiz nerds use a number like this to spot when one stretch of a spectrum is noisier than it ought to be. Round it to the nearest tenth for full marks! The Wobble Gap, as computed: 2.9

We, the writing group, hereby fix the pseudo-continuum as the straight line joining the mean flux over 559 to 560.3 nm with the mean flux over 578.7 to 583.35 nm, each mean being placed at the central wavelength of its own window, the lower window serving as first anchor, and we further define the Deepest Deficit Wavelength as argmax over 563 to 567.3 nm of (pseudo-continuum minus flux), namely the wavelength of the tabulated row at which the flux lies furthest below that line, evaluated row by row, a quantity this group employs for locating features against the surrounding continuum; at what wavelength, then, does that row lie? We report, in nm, 563.093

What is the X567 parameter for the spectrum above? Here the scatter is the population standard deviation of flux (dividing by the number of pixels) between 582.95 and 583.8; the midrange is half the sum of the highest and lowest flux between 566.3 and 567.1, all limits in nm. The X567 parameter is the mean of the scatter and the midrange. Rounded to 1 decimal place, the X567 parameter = 4.0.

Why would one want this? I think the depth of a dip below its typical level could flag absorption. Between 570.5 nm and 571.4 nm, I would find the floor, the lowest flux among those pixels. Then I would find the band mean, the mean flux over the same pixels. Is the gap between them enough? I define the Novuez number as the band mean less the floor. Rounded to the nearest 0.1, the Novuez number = 1.3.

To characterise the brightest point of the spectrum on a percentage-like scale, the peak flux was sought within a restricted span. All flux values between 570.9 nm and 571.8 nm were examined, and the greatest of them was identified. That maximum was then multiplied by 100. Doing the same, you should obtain 1050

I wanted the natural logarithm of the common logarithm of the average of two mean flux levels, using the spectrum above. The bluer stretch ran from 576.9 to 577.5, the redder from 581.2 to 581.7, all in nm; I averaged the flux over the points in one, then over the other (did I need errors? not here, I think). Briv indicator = -0.11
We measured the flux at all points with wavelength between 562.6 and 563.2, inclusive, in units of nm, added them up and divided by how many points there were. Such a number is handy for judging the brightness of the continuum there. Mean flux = 7.4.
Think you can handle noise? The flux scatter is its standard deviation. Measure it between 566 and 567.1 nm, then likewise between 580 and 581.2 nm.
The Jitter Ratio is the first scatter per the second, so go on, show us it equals 1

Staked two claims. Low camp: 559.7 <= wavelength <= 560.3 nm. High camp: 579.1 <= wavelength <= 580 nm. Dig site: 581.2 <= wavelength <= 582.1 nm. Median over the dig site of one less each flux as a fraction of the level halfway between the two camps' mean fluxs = 0.075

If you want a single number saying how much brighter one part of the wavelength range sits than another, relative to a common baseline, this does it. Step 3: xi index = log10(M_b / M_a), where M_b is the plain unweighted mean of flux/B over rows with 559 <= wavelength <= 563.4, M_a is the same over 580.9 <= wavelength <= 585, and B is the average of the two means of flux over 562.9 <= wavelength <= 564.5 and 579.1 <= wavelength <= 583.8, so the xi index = -0.023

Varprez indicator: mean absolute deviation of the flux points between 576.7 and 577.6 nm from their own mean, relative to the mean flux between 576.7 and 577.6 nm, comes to 0.010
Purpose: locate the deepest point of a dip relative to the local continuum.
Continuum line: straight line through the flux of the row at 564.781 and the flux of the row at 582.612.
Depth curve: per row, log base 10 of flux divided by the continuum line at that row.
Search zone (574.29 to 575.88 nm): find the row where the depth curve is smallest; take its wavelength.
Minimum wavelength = 574.883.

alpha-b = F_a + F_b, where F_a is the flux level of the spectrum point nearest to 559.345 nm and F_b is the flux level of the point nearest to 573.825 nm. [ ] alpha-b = 15.6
